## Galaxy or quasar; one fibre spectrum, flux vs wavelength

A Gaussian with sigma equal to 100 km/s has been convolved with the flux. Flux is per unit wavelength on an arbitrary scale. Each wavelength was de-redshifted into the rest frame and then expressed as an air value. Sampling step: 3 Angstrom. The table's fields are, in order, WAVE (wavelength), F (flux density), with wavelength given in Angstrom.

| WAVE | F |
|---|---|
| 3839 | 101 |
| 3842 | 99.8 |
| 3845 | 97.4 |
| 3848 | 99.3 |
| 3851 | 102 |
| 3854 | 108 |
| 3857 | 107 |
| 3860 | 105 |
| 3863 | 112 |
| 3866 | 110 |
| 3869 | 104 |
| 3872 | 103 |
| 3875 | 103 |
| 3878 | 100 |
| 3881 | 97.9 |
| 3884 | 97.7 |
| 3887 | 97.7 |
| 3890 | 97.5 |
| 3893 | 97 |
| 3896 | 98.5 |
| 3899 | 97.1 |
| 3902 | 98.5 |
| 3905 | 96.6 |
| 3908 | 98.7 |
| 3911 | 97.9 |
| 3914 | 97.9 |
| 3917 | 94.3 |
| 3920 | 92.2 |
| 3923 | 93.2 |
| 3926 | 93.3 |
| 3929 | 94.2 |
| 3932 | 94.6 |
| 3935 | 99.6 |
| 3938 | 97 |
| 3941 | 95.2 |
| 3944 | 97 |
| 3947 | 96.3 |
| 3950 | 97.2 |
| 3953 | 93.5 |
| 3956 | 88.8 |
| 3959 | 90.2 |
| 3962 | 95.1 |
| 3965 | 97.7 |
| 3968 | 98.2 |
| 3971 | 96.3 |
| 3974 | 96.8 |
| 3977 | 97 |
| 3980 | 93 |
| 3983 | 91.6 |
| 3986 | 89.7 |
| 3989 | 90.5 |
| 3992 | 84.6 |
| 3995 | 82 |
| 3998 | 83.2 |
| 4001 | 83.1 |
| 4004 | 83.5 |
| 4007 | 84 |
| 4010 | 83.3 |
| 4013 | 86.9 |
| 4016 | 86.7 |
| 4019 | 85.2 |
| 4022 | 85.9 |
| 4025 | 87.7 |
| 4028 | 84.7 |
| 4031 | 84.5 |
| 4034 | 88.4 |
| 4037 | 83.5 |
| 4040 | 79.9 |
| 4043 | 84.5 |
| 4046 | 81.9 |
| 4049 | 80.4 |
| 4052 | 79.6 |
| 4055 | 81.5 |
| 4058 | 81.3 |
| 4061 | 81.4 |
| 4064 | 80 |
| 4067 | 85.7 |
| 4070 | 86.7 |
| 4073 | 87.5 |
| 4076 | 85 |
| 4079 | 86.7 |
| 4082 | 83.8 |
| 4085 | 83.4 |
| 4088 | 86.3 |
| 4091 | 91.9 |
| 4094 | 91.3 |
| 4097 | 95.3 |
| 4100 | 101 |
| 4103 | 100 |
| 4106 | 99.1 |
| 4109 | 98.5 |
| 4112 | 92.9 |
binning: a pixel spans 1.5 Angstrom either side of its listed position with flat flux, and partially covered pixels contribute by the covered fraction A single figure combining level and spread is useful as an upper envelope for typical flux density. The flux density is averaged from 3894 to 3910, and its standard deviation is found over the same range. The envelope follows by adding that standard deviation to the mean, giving 99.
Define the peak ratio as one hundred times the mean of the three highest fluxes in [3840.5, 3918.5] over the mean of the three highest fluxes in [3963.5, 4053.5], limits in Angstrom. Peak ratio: 113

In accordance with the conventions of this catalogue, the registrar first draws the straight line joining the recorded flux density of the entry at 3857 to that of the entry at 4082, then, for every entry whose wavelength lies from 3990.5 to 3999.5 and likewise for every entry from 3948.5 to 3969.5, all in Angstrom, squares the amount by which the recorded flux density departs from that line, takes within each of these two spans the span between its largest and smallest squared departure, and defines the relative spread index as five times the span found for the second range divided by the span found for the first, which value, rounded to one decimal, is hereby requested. 7.2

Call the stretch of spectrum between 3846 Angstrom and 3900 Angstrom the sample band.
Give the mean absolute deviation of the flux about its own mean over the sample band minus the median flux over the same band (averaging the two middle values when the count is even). -97.0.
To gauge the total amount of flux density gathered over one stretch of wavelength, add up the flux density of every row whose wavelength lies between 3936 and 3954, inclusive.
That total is 576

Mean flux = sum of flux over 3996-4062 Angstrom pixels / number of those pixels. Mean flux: 84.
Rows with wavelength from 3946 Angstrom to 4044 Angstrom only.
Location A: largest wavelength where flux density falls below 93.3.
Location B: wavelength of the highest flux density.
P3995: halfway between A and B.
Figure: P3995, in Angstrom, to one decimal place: 4005.5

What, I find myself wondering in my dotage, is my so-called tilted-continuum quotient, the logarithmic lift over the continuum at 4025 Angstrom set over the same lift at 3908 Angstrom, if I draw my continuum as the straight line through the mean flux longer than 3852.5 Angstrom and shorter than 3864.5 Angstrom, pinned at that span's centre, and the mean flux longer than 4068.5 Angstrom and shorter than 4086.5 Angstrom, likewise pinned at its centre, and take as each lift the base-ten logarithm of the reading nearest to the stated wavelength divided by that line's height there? 0.86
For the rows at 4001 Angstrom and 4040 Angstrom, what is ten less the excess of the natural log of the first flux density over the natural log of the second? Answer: 10.0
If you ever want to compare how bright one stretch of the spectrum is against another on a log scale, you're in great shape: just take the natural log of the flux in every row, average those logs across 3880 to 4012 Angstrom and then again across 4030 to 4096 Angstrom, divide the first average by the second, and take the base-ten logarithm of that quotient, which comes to 0.010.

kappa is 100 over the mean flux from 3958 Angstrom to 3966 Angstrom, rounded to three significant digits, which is 1.06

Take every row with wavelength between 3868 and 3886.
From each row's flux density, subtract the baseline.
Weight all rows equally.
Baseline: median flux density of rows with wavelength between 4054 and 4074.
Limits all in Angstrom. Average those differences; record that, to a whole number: 19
